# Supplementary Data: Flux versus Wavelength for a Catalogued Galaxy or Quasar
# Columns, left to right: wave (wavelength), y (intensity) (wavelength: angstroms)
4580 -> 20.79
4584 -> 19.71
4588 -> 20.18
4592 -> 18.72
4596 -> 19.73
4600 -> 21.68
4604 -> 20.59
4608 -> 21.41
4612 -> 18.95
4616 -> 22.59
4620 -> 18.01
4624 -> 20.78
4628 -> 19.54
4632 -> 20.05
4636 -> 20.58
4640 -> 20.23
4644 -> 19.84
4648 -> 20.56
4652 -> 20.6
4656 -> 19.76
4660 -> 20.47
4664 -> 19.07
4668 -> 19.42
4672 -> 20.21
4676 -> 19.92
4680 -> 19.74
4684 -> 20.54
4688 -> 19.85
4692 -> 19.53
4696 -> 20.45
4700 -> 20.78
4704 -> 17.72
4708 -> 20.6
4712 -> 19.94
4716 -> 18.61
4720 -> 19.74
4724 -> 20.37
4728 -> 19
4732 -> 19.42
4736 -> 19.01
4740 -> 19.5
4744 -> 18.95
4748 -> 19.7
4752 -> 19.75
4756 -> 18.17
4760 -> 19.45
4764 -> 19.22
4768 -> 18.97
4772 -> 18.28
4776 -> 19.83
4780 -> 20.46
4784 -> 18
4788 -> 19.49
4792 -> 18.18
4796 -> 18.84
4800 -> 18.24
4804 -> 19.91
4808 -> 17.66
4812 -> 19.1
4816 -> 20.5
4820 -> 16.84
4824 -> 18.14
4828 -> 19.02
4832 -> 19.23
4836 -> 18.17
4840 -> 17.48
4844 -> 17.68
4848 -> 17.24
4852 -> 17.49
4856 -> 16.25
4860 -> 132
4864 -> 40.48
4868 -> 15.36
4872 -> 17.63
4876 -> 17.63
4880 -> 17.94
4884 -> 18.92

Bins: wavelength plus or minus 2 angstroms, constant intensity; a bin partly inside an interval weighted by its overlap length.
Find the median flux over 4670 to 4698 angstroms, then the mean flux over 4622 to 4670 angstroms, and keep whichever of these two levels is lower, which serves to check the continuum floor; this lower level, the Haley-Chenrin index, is 19.9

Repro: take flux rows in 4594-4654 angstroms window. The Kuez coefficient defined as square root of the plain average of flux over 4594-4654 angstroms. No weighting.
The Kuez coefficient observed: 4.51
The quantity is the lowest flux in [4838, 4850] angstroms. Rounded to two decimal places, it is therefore 17.24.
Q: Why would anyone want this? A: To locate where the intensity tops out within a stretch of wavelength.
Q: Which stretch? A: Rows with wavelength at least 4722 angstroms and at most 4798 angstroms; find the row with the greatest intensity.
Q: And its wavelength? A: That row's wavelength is 4780 angstroms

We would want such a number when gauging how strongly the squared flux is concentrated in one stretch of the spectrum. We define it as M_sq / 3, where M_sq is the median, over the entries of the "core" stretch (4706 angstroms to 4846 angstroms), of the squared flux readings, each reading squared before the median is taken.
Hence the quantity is 120.6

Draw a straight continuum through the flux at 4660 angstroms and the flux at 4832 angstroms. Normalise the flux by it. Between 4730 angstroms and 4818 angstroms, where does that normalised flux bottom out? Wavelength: 4808 angstroms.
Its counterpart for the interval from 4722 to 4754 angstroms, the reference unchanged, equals 4728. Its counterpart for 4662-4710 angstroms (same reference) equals 4704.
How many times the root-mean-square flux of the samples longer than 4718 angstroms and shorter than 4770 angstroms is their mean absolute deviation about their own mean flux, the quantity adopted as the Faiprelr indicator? 0.021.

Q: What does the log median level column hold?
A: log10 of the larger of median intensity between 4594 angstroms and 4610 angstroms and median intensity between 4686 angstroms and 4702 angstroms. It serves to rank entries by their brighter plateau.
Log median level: 1.32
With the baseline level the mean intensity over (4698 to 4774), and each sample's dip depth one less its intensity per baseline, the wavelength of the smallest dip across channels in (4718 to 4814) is 4780 angstroms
